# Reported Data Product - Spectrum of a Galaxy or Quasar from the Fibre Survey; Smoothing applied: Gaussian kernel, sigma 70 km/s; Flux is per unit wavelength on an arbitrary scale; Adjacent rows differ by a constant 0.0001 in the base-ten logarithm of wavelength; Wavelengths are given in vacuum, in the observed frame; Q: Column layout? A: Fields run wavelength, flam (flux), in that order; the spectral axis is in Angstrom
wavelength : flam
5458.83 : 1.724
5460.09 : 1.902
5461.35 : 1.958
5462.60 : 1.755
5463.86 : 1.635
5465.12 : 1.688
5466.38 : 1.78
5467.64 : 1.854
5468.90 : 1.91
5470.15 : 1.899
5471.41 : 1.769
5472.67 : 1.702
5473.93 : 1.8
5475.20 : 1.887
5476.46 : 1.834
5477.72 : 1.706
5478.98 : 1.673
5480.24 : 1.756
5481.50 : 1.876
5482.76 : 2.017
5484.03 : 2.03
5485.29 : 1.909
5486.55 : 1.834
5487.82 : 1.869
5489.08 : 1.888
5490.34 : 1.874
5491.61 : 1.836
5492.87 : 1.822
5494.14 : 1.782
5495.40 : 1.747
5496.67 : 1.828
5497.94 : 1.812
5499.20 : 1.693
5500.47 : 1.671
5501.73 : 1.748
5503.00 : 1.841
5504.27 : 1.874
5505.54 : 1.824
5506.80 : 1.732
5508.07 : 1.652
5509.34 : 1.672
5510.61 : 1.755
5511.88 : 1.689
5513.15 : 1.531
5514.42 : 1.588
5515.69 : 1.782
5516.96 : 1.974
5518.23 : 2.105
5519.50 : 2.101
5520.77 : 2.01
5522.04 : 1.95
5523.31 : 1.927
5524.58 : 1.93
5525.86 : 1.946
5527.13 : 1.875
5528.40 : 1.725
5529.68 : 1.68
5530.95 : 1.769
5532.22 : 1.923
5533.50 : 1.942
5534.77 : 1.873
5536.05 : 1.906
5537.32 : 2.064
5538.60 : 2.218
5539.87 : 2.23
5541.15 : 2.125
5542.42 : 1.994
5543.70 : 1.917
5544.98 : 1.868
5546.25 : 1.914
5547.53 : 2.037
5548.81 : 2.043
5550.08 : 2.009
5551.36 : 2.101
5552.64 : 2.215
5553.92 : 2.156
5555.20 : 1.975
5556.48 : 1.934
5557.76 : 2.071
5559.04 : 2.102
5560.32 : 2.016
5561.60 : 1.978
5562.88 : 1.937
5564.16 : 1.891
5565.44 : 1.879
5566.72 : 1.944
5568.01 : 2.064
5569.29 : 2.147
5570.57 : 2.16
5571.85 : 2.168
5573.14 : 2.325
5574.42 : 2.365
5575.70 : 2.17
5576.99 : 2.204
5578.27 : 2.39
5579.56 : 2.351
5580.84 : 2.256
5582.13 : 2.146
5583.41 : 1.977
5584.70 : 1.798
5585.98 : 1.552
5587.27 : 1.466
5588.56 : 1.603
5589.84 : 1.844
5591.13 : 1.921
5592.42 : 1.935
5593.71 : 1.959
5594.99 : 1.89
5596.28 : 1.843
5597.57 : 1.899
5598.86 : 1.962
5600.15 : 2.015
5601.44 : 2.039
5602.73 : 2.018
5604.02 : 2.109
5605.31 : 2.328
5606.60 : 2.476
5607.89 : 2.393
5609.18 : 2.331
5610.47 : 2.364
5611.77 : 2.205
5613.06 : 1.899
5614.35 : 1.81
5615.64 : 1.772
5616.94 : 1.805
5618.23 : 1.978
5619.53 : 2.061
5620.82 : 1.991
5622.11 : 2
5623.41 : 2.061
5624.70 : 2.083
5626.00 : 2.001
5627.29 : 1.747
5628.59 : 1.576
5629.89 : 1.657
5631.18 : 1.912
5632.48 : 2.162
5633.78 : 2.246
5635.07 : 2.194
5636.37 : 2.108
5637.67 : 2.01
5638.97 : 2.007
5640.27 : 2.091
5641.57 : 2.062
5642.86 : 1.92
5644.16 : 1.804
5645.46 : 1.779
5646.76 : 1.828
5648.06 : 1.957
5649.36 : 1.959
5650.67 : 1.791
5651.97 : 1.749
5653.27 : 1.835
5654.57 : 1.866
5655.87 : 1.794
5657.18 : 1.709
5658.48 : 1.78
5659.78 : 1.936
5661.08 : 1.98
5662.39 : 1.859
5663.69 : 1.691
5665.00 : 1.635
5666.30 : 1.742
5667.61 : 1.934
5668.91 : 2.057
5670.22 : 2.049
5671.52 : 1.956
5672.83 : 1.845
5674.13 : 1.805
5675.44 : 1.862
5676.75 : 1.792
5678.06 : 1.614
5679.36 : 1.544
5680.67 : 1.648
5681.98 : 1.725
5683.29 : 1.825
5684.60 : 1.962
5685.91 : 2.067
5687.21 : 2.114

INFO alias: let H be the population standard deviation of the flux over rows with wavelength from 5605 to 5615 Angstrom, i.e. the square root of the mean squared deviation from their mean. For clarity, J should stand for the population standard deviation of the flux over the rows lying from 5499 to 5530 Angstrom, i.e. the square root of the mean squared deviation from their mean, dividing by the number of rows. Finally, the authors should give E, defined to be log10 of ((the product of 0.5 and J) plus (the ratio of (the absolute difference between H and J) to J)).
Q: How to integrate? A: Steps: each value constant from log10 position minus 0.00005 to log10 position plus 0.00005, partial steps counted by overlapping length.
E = -0.2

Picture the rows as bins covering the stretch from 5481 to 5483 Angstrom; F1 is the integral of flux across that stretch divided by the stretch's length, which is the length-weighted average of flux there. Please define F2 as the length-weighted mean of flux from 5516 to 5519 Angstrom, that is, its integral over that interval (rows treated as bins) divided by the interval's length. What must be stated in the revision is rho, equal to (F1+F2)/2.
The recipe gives 1.98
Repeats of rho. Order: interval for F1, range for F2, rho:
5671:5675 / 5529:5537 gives 1.86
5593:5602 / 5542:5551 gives 1.96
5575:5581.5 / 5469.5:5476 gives 2.04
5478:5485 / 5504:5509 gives 1.81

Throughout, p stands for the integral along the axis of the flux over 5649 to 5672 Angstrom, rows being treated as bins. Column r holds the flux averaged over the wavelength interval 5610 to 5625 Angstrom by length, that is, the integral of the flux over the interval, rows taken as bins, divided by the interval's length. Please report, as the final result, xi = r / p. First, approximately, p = 43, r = 2.00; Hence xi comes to 0.047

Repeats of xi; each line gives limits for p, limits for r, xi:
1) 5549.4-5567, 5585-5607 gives 0.054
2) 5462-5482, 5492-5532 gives 0.051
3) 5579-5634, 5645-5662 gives 0.017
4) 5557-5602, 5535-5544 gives 0.023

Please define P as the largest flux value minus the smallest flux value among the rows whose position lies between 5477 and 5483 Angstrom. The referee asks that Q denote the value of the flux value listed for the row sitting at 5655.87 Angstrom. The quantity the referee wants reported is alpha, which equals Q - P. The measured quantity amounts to 1.45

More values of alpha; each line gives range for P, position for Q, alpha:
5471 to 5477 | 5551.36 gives 1.92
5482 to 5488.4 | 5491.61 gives 1.64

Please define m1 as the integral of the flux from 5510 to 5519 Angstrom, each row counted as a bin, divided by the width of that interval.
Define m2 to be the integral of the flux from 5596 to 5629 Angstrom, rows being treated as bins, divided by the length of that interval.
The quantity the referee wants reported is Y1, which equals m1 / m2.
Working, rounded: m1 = 1.78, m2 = 2.03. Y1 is 0.87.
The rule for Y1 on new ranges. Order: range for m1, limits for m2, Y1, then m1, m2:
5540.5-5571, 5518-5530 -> 1.05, 2.02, 1.92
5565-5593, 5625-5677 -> 1.07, 2.03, 1.89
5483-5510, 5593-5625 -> 0.88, 1.81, 2.05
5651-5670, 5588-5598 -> 0.98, 1.83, 1.86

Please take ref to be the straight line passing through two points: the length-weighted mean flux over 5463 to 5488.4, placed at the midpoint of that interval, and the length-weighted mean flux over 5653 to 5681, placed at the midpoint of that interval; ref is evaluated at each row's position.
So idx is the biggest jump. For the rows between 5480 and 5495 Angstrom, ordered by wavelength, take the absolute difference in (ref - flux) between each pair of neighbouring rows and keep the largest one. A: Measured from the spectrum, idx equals 0.141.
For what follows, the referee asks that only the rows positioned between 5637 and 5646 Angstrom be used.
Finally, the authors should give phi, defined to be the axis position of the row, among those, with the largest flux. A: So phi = 5640.27 Angstrom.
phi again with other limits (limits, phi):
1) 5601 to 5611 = 5606.60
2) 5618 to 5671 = 5633.78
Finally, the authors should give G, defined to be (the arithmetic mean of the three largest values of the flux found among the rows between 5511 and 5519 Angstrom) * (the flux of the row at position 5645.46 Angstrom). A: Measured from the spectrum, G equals 3.48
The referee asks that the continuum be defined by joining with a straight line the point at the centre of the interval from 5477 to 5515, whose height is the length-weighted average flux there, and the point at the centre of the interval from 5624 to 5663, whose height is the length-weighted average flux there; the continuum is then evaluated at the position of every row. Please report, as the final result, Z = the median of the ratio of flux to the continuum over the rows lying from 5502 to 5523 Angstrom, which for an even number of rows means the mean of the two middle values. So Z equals 1.003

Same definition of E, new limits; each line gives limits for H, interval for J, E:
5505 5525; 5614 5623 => -0.2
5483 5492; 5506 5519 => -0.2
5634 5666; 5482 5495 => -0.1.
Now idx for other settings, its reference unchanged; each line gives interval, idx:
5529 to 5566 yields 0.181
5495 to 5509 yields 0.119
